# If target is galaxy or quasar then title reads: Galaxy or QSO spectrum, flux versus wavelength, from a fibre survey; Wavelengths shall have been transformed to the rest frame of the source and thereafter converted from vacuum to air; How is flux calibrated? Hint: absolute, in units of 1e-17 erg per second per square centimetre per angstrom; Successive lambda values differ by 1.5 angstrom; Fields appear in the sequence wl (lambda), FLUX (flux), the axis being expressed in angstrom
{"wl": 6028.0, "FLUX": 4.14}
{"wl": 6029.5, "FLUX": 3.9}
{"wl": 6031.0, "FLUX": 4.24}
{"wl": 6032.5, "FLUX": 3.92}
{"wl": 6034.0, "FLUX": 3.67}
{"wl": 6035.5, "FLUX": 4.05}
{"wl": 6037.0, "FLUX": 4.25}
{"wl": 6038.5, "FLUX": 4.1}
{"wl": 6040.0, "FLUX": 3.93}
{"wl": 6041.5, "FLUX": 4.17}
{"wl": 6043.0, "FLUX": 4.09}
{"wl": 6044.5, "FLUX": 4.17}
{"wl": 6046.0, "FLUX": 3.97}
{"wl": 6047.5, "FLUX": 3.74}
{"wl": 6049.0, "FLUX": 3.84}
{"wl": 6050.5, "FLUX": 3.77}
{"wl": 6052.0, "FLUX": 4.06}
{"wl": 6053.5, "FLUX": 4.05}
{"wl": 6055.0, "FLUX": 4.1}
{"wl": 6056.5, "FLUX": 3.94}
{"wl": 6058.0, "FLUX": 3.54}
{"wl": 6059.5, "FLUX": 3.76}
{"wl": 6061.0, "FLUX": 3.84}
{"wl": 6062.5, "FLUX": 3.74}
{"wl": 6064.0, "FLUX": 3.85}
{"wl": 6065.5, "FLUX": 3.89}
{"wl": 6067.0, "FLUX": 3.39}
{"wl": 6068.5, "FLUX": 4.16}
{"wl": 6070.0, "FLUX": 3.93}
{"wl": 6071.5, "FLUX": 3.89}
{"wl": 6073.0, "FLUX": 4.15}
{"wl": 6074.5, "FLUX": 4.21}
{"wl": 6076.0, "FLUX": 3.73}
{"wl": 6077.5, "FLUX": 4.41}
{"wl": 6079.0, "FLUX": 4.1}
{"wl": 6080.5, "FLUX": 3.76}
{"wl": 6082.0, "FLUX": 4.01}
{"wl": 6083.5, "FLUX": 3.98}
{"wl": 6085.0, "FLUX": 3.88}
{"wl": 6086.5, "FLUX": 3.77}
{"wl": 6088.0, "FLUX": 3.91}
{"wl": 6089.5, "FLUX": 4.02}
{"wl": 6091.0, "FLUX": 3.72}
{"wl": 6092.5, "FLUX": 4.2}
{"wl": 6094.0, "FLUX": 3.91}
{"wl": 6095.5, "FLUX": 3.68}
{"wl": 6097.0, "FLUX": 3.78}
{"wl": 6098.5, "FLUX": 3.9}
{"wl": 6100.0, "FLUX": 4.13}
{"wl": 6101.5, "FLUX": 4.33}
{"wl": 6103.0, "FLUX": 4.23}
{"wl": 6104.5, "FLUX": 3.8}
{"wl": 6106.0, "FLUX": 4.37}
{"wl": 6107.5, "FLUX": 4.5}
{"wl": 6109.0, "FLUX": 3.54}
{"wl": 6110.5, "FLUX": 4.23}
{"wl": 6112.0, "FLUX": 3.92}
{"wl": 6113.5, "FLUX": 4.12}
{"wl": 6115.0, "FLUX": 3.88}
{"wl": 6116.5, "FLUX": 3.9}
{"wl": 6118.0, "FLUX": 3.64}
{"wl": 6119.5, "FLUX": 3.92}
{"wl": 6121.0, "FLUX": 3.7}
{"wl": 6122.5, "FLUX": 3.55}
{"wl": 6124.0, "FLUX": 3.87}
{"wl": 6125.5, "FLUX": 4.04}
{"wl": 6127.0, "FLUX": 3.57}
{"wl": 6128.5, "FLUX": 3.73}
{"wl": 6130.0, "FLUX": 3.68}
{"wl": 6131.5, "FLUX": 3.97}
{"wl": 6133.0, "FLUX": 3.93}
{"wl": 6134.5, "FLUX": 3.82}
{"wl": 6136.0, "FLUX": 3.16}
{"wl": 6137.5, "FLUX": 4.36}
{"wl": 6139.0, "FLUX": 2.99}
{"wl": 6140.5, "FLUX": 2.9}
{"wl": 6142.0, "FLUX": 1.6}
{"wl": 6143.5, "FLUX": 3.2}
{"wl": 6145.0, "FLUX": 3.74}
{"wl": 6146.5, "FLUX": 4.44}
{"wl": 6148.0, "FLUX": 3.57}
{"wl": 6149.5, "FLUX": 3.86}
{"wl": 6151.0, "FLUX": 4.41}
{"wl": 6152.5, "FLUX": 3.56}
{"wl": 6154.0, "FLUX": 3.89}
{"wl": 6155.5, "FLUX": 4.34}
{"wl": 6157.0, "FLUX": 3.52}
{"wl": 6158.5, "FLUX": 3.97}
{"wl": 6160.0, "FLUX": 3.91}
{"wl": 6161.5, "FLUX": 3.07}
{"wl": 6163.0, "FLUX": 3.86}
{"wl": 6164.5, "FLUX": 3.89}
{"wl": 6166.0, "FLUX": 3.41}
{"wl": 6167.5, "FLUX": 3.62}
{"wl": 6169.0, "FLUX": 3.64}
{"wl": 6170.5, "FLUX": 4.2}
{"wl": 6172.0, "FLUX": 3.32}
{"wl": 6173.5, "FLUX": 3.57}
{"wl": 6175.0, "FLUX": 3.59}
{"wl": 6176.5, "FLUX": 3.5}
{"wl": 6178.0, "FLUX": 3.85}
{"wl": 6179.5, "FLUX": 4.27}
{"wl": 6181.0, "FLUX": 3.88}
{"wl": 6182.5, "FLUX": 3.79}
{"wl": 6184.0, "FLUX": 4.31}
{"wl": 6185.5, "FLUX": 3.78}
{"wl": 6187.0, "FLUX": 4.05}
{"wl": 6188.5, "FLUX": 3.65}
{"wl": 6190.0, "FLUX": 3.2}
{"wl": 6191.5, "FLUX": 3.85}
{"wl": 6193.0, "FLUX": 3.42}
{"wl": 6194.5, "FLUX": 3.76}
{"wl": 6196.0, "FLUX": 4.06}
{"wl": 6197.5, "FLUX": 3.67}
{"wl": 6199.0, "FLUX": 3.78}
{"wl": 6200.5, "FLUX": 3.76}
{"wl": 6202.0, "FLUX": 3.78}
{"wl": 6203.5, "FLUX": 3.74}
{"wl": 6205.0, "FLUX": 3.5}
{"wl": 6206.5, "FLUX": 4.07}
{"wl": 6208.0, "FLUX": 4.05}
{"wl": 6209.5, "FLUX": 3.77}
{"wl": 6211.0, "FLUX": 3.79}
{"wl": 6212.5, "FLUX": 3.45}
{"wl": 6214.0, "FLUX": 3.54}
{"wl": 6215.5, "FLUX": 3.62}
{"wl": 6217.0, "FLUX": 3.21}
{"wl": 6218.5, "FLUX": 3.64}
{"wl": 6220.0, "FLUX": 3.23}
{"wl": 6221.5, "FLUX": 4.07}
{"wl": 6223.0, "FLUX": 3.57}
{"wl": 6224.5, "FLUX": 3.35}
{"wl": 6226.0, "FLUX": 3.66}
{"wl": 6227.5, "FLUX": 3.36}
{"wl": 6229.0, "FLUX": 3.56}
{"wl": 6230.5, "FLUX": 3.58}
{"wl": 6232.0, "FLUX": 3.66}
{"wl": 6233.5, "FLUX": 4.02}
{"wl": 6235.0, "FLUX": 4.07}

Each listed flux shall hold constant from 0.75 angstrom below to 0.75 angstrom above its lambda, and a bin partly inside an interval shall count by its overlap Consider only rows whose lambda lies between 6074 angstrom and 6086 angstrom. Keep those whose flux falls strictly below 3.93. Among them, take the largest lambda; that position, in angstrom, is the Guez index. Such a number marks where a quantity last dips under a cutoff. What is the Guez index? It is 6085.0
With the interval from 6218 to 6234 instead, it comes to 6232.0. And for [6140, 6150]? 6149.5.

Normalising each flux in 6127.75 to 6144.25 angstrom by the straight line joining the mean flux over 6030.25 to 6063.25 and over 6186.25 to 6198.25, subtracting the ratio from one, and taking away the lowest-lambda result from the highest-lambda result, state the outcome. 0.13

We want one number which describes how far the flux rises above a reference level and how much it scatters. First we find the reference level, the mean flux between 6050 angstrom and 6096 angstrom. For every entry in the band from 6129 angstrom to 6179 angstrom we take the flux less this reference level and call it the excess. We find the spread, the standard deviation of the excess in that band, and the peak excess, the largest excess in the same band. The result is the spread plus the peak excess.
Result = 1.1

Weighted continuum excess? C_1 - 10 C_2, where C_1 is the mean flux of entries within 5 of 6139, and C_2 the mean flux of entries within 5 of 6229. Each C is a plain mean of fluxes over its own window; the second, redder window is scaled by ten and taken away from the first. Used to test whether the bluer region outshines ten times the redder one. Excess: -32.8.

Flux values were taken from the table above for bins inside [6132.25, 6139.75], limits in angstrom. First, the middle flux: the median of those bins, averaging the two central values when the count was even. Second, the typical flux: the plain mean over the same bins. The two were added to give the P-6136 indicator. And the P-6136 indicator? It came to 7.5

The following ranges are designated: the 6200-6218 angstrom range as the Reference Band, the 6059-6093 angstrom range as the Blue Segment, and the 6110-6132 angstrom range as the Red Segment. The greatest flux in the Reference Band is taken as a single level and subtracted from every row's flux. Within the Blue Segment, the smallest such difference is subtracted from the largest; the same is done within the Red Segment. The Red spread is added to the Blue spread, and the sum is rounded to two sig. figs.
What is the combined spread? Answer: 1.7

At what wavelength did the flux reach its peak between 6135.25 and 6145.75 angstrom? 6137.5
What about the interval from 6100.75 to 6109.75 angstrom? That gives 6107.5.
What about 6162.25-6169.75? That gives 6164.5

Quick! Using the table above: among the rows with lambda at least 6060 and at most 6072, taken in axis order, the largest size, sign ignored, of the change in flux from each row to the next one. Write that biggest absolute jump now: 0.77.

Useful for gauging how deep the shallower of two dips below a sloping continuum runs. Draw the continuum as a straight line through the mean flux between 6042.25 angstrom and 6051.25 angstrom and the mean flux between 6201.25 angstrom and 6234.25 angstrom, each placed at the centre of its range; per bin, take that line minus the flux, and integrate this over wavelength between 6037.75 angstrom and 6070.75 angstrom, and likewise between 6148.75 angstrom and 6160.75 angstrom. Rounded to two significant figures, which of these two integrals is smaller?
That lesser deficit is -2.2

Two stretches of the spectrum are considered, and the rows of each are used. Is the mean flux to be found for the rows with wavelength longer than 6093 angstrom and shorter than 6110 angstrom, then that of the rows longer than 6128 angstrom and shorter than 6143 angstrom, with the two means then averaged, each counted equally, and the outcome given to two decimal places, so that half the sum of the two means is 3.71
